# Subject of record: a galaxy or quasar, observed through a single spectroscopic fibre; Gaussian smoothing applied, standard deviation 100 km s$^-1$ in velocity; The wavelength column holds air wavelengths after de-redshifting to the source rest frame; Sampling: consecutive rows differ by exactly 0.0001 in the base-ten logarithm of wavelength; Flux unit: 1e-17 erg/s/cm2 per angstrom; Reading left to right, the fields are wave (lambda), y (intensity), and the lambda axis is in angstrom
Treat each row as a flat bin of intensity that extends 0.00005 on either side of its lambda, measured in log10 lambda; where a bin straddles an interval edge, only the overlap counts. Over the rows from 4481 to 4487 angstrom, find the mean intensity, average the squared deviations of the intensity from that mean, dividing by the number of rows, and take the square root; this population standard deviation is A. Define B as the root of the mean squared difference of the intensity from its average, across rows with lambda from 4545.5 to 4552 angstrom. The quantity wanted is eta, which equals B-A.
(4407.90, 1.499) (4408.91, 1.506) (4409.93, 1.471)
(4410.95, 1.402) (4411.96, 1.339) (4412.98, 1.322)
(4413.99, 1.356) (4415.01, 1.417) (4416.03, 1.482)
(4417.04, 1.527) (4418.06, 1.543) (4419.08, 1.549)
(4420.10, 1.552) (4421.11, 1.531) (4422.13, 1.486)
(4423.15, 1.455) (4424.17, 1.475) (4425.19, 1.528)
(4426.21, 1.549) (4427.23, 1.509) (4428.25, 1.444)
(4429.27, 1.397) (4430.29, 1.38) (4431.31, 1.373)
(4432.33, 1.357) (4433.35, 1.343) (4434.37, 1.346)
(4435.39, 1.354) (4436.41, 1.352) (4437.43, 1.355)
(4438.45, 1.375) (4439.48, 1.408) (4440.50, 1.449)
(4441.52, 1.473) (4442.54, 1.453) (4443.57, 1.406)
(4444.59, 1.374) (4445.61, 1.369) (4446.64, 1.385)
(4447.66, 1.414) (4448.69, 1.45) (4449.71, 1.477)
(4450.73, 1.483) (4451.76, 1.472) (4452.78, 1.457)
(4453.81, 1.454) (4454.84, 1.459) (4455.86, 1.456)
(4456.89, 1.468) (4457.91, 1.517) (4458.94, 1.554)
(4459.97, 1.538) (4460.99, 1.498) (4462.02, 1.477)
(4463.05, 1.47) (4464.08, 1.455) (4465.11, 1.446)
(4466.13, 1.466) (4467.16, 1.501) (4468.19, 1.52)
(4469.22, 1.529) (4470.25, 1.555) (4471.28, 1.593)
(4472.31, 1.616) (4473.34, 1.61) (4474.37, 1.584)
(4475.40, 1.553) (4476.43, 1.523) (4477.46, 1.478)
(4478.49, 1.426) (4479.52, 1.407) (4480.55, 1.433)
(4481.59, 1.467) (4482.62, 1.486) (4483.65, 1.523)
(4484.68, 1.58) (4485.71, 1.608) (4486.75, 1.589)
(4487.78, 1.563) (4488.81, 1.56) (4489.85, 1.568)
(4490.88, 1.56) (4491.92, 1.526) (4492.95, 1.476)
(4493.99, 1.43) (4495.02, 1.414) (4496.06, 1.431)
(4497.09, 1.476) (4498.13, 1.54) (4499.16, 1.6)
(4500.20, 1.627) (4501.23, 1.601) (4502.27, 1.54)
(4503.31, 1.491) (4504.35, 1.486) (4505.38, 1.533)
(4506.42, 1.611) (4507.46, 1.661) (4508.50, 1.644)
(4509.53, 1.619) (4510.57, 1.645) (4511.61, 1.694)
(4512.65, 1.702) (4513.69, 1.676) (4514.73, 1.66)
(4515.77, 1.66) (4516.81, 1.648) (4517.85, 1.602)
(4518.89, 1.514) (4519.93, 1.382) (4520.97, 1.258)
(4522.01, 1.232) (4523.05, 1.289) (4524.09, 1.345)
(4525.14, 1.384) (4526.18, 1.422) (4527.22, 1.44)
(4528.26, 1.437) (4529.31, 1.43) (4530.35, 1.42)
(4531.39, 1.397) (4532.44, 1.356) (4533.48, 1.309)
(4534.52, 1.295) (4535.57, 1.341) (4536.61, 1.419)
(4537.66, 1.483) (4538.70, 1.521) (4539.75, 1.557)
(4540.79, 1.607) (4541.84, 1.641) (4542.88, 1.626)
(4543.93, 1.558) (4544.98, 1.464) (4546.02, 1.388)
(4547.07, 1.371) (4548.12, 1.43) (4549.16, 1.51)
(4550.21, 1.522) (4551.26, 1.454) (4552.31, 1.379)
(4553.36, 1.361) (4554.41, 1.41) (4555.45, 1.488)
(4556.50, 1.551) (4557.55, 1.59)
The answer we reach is 0.003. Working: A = 0.053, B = 0.06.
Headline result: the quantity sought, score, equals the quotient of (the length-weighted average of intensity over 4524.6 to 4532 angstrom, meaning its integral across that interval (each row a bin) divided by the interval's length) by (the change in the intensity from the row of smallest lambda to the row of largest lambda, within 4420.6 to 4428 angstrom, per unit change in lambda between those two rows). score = -394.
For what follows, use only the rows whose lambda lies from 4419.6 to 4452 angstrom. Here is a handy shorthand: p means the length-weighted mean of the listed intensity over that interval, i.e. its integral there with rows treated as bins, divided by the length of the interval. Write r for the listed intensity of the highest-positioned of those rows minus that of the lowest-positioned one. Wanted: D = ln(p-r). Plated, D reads 0.41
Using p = 1.43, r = -0.08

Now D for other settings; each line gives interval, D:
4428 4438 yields 0.38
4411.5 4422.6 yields 0.28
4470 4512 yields 0.34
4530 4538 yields 0.27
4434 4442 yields 0.23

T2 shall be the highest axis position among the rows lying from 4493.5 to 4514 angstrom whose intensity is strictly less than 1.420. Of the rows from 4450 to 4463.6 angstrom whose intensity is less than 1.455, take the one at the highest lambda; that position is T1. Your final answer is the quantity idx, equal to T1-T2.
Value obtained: -41.2 angstrom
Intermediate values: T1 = 4453.81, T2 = 4495.02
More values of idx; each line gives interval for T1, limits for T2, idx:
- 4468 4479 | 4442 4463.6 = 30.8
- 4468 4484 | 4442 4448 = 32.9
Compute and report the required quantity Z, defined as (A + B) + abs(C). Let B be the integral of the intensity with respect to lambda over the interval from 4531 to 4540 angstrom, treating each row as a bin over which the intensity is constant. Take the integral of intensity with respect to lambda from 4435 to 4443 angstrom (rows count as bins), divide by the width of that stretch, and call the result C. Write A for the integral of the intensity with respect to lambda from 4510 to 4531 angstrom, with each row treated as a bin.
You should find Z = 45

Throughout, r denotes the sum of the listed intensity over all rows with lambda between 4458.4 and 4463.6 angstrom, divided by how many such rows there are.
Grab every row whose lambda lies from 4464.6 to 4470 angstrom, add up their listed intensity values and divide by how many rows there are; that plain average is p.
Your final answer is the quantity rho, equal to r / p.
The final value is 1.01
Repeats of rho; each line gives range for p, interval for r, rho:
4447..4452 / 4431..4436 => 0.93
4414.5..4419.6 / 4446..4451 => 0.96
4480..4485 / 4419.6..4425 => 1.00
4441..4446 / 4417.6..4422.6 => 1.08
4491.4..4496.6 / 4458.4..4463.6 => 1.04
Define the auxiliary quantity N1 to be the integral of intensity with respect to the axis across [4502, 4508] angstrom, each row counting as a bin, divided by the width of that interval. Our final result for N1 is 1.55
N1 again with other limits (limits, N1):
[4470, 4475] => 1.59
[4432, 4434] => 1.35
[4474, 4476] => 1.57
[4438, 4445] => 1.42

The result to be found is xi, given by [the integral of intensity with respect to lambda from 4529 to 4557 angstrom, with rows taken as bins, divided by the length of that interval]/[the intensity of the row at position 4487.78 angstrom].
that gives 0.93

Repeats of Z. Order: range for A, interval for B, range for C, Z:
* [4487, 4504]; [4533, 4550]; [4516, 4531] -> 52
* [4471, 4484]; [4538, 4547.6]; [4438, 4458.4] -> 36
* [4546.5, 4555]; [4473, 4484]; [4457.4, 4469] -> 30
